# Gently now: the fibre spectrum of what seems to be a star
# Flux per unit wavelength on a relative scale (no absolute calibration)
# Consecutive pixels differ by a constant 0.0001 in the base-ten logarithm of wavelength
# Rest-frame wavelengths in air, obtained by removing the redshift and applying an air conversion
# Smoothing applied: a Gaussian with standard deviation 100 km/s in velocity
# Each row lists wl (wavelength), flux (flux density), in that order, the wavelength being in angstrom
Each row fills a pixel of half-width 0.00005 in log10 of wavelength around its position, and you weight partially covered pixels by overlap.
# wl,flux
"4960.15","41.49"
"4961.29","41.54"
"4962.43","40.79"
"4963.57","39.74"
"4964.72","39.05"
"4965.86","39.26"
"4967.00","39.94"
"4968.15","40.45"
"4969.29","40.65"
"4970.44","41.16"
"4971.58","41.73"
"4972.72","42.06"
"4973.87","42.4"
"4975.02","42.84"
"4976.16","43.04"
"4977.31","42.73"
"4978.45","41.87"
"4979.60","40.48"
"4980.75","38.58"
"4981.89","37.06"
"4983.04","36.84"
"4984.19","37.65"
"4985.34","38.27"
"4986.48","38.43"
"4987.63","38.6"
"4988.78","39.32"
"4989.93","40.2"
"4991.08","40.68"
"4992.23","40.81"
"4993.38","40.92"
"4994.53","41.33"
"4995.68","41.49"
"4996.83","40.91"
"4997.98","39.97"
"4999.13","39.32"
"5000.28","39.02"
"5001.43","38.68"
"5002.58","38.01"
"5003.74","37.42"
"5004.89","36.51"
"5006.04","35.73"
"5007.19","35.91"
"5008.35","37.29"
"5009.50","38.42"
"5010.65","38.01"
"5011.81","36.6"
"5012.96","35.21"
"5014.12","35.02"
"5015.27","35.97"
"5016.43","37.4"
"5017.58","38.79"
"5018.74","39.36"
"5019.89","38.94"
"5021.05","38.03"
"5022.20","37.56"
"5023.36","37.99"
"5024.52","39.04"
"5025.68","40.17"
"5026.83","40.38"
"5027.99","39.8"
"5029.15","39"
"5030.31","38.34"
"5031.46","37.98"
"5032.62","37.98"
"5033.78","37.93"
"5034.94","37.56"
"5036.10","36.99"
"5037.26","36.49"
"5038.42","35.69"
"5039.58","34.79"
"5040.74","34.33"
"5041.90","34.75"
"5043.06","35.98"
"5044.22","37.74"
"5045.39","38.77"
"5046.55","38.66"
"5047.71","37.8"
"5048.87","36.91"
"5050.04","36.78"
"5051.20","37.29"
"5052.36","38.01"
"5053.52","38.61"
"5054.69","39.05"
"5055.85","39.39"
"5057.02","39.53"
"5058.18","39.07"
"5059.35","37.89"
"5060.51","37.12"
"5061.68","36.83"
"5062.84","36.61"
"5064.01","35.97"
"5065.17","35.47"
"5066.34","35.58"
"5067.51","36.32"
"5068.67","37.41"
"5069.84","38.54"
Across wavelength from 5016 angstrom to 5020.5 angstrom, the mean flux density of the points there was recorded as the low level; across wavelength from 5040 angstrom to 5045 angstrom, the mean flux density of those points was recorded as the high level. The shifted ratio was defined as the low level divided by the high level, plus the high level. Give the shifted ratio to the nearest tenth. 36.8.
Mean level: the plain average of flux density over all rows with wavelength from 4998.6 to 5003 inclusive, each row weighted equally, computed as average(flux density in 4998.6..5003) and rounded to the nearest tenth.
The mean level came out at 38.8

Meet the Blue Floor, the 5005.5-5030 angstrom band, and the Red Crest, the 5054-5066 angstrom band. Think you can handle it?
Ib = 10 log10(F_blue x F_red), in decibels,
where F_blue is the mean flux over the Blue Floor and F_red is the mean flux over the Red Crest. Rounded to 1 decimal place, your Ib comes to 31.5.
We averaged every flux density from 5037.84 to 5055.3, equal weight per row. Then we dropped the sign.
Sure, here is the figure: 37.0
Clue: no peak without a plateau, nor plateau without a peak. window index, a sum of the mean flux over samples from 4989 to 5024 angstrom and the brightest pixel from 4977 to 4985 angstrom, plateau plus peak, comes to 81.1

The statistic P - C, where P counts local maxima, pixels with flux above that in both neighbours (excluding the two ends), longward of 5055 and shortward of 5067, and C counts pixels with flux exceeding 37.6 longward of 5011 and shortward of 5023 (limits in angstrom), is -3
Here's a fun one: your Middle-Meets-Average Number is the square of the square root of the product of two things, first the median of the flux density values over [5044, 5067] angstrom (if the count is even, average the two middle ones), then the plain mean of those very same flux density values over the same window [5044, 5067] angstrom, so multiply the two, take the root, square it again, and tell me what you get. 1422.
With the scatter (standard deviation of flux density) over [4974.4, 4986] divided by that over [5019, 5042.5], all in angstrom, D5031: 1.4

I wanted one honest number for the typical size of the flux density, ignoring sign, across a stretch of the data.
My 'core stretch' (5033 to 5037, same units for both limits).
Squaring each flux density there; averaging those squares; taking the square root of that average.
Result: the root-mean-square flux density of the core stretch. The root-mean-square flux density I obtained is 37.5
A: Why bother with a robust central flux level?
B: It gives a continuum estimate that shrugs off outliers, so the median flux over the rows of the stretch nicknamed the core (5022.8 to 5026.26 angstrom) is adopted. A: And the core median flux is 39.0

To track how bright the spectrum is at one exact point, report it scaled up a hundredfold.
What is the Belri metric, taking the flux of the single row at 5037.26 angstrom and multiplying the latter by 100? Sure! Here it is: 3649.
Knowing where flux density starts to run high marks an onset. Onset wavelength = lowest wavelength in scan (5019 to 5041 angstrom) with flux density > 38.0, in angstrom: 5019.89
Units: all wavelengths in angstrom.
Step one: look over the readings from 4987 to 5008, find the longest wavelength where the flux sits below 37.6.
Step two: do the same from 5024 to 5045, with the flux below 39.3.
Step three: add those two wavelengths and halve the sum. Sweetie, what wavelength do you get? 5025.7 angstrom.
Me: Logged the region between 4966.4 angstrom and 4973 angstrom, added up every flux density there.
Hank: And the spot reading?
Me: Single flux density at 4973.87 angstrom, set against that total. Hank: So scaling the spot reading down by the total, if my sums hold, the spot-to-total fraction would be 0.172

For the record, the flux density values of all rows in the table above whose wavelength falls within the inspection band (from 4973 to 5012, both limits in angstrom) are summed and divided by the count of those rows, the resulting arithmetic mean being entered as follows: 39.3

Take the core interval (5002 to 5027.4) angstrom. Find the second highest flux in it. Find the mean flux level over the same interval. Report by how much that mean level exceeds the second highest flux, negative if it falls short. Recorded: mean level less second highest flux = -2.5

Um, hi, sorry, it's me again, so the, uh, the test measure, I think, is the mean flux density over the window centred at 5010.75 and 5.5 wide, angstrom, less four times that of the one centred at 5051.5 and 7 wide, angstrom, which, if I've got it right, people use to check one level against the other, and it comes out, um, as -114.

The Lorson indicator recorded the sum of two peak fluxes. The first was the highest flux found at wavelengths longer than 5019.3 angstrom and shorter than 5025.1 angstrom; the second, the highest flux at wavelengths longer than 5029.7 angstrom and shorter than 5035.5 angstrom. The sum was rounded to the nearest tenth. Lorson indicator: 77.4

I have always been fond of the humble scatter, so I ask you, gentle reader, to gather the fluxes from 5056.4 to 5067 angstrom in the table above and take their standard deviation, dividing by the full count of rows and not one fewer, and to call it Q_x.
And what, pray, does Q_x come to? 1.37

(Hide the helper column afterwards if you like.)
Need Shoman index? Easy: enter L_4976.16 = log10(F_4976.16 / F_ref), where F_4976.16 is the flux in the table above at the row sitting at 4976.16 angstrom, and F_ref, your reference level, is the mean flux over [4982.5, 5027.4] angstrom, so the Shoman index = 0.05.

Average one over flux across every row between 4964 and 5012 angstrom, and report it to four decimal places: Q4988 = 0.0254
